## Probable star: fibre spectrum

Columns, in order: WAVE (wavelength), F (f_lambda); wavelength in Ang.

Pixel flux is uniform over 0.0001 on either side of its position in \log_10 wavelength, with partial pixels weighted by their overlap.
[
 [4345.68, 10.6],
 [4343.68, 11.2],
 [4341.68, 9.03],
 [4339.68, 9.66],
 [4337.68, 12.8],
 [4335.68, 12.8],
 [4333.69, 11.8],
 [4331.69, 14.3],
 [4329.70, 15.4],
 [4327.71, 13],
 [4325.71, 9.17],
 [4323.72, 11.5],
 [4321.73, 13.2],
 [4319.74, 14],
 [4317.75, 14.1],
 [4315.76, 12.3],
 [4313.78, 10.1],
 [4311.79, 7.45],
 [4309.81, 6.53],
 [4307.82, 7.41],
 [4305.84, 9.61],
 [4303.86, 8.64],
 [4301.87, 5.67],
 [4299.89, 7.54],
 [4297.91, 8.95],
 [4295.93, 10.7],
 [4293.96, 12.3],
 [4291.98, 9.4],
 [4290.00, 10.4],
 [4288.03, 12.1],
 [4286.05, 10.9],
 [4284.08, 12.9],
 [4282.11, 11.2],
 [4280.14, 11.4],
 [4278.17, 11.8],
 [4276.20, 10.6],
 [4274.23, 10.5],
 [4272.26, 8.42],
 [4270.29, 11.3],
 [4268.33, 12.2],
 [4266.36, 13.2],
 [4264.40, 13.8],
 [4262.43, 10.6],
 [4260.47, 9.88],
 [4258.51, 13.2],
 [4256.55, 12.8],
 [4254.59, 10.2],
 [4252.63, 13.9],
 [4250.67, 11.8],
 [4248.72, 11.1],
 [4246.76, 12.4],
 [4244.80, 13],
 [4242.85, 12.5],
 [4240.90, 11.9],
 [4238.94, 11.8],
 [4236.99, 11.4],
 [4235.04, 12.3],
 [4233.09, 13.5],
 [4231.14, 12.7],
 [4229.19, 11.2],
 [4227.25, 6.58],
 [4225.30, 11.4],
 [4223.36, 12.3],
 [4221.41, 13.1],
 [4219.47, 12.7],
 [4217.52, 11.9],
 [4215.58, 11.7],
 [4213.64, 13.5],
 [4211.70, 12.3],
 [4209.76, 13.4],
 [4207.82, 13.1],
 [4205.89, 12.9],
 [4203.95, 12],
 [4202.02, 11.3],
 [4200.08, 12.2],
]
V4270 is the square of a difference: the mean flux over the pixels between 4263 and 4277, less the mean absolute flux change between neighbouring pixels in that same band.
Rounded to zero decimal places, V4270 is 103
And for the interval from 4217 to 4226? 134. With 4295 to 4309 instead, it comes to 42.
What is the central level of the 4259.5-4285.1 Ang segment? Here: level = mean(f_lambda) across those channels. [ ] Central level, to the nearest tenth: 11.4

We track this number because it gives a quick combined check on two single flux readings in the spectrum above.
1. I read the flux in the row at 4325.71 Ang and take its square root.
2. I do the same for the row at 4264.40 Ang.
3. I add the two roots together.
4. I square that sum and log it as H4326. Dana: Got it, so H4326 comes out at 45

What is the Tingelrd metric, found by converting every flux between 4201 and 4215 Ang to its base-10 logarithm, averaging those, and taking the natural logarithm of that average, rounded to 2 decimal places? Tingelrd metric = 0.10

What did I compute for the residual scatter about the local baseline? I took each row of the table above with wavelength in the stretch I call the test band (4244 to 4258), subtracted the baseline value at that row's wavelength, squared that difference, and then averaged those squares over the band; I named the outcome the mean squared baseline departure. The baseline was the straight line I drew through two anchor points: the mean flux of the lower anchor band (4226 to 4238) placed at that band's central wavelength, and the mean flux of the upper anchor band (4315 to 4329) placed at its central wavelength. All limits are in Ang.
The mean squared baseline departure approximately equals 1.8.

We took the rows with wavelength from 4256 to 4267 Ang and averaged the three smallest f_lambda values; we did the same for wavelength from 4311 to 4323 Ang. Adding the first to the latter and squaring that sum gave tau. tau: 443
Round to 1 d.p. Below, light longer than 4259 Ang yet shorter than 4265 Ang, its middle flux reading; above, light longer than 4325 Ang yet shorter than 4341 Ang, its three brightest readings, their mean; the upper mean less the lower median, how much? 3.6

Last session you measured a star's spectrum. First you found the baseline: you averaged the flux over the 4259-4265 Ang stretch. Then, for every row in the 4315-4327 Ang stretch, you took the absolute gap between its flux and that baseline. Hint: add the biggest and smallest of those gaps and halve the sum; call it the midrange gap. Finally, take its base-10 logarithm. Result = 0.14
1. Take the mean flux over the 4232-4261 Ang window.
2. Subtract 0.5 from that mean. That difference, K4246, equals 11.6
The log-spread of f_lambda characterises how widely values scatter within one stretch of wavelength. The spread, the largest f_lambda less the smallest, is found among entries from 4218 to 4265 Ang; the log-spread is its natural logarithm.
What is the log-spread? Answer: 1.99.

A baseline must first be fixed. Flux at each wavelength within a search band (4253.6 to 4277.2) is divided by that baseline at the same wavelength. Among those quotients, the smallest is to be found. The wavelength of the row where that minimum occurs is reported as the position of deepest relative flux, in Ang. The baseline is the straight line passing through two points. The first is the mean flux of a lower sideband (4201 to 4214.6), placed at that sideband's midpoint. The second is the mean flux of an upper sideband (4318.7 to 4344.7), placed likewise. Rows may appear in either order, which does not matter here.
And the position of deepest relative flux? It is 4272.26 Ang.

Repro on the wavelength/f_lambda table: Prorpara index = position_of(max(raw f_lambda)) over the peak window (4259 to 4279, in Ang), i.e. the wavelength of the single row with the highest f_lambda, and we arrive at 4264.40 Ang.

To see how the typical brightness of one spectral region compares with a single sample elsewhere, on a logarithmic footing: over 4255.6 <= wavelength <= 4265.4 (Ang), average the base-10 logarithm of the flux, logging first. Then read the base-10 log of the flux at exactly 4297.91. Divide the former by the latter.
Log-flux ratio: 1.13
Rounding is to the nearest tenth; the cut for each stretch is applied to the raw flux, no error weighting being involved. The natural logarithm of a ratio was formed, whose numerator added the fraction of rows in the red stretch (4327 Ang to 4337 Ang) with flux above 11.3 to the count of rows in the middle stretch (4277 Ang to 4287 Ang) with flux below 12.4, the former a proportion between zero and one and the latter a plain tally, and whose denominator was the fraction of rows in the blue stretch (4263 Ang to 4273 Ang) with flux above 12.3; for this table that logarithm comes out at 2.5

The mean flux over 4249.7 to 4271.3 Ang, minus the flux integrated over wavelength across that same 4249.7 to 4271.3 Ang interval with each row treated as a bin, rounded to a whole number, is -249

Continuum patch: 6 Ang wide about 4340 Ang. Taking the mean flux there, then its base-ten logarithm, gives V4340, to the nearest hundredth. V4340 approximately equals 1.02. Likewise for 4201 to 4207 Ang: 1.08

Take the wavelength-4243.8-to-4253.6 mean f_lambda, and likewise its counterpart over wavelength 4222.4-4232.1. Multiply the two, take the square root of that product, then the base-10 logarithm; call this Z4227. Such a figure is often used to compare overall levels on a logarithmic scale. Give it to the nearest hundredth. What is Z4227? 1.06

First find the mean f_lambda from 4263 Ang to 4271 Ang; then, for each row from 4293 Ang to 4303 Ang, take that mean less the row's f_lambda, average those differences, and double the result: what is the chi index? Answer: 7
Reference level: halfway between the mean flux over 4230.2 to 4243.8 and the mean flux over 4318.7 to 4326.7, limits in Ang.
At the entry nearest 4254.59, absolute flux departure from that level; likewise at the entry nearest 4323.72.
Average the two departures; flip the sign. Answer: -1.3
